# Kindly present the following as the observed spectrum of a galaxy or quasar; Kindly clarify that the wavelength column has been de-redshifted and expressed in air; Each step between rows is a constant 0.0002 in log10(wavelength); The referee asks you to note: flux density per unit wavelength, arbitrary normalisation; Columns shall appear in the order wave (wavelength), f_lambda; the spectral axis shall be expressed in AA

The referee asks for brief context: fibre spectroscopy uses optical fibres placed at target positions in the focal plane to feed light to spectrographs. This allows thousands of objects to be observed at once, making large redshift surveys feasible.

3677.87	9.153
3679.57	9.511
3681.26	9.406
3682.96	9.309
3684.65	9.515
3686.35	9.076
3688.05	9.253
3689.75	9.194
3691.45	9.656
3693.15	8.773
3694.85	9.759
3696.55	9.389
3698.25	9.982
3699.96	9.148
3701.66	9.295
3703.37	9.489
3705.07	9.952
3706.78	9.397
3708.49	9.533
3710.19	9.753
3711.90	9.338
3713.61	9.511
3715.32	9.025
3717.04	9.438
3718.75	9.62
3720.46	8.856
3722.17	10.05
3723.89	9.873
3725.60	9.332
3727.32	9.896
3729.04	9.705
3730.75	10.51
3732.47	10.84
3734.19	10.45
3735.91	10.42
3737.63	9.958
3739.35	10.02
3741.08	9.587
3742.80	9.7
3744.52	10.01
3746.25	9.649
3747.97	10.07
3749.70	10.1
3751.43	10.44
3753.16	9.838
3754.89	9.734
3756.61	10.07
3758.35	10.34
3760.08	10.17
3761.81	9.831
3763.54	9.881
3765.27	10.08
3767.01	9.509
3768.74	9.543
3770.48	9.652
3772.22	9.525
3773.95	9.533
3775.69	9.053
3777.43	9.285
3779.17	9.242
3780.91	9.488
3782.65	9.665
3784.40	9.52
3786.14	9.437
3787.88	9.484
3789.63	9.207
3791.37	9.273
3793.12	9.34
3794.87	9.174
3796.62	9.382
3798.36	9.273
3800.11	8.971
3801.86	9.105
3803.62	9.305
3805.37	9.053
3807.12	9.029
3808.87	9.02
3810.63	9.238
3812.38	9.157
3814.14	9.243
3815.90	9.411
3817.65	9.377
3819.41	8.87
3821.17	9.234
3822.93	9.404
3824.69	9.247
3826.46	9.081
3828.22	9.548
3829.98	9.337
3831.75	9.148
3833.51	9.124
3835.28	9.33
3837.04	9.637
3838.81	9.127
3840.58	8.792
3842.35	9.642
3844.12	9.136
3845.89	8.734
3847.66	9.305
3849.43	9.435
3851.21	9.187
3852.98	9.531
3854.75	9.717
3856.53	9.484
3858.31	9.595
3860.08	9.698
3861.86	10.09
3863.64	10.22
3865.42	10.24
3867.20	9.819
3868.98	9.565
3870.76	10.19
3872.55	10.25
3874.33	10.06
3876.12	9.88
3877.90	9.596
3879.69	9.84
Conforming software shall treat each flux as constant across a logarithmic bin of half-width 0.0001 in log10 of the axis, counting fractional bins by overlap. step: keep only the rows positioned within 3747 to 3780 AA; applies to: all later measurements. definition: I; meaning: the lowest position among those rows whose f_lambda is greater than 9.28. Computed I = 3747.97 AA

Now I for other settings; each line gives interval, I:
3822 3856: 3822.93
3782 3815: 3782.65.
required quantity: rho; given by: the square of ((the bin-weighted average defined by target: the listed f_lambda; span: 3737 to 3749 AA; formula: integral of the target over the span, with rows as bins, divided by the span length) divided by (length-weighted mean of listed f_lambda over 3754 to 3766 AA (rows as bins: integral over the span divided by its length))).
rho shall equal 0.97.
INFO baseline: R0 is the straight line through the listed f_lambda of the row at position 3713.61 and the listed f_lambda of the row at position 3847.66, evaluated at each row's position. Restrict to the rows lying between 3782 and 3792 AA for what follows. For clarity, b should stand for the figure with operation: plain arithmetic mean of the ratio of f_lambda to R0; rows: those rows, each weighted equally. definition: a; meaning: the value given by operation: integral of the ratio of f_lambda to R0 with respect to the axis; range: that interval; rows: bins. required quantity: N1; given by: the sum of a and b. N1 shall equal 11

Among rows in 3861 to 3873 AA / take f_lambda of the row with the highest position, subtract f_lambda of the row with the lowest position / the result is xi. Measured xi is 0.2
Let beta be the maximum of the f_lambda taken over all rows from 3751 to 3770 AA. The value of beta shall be 10.44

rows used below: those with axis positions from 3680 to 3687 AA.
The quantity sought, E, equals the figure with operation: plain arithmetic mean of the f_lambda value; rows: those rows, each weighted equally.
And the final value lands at 9.3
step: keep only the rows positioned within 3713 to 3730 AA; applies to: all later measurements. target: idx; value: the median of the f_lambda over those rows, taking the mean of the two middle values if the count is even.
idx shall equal 9.6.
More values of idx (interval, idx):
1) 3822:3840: 9.3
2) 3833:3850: 9.2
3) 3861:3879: 10.1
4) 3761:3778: 9.5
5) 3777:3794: 9.4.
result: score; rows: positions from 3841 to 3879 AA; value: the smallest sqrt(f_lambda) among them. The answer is 2.96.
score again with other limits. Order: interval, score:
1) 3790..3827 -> 2.98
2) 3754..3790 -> 3.01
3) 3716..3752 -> 2.98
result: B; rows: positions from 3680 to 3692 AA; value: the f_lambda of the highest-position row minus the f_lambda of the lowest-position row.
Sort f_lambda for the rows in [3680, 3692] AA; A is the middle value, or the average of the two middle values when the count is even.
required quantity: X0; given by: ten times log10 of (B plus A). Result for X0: 9.8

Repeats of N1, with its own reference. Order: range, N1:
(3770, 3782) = 13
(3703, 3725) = 23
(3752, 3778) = 28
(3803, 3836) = 34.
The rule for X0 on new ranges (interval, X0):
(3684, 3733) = 10.3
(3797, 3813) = 9.5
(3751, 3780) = 9.3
